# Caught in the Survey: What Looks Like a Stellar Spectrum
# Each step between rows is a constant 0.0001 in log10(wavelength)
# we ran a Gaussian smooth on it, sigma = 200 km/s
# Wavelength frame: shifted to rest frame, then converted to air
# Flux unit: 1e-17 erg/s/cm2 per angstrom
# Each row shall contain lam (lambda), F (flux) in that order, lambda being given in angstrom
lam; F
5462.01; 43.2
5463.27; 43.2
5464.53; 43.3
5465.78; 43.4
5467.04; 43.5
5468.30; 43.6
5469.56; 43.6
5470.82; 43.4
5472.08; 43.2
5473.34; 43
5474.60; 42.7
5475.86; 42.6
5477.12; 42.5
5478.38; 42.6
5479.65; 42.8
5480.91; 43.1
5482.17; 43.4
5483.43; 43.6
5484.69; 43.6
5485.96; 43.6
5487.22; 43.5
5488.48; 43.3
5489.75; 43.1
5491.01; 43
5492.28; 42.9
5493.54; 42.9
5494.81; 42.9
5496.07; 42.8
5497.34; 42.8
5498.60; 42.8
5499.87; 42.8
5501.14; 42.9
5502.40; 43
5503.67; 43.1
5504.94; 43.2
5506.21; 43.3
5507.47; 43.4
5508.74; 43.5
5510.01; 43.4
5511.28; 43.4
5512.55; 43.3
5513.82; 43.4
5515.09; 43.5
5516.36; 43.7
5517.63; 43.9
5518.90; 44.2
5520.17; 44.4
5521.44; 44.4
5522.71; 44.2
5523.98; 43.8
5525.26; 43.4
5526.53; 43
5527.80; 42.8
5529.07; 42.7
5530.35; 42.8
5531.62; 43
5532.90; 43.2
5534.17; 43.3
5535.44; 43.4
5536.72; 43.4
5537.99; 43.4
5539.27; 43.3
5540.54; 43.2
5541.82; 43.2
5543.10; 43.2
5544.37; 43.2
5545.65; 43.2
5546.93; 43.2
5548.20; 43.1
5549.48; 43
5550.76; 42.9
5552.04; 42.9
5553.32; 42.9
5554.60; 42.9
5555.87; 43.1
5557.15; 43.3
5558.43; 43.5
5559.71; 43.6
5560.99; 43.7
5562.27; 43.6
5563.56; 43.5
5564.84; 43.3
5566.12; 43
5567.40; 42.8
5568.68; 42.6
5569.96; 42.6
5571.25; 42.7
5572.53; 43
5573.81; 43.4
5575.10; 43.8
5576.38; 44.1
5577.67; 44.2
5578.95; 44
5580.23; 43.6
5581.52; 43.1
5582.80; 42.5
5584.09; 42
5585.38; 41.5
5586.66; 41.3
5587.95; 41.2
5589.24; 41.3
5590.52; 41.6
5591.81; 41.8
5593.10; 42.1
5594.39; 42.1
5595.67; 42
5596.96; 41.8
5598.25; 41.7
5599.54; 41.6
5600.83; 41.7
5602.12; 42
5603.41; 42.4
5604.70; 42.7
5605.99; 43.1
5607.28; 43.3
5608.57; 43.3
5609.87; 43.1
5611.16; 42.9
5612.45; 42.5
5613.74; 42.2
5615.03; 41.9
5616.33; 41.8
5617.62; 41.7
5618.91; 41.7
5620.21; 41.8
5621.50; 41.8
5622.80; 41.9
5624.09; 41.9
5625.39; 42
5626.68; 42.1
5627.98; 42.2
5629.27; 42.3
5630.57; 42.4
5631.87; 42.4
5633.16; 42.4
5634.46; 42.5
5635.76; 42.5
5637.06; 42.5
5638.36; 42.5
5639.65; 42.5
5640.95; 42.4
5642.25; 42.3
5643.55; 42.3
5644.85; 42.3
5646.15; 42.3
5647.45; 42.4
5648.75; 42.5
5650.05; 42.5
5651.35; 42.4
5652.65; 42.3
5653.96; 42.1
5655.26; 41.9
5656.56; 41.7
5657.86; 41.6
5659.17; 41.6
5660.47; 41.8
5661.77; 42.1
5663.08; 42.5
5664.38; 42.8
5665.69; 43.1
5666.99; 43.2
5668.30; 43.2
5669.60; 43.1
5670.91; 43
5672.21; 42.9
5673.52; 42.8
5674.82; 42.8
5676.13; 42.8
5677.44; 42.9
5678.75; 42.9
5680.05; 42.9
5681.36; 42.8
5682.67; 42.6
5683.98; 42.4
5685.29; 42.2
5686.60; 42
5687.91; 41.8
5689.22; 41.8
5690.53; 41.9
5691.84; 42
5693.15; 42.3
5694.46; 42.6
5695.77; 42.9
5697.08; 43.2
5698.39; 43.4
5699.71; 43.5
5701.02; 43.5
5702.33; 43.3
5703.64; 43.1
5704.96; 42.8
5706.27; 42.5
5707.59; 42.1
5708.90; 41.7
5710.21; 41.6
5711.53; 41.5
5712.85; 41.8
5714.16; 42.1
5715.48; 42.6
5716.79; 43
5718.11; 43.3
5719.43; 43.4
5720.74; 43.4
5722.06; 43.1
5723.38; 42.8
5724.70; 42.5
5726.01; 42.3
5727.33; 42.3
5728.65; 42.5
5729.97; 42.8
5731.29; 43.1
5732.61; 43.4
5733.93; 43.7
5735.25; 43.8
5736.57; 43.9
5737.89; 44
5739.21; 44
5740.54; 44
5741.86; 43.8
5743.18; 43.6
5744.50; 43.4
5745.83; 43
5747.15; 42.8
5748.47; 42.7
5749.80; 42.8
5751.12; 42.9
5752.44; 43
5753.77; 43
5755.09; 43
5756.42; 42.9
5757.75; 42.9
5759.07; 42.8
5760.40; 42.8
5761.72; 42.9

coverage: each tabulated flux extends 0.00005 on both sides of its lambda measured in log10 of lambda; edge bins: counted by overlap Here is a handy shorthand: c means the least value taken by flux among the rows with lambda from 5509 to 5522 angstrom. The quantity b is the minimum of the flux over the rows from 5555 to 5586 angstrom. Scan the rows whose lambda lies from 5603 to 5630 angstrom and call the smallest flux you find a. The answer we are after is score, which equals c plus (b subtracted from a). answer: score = 43.5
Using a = 41.7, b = 41.5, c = 43.3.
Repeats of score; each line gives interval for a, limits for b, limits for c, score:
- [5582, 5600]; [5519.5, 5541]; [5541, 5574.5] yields 41.1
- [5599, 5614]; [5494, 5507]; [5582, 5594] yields 40.0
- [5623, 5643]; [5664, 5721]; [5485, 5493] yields 43.3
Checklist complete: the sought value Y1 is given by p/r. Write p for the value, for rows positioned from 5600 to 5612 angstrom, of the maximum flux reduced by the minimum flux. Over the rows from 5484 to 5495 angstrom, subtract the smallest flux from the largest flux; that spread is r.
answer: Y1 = 2.3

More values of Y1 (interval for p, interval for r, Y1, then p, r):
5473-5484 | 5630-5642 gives 11.0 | 1.1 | 0.1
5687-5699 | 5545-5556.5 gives 5.3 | 1.6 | 0.3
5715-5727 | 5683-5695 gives 1.4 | 1.1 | 0.8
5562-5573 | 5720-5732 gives 0.9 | 1.0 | 1.1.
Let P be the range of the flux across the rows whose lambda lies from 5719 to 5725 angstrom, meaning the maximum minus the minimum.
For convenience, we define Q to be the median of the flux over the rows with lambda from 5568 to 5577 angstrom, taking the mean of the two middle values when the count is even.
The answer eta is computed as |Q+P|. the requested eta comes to 43.9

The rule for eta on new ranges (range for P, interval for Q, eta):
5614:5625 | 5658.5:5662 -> 42.0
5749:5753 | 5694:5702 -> 43.5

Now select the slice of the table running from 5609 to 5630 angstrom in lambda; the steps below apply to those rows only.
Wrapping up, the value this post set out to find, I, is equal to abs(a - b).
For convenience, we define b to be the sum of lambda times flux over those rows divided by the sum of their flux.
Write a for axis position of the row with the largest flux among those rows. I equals 9.7 angstrom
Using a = 5609.87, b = 5619.5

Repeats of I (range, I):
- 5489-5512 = 8.2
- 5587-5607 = 9.0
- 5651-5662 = 5.2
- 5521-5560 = 19.1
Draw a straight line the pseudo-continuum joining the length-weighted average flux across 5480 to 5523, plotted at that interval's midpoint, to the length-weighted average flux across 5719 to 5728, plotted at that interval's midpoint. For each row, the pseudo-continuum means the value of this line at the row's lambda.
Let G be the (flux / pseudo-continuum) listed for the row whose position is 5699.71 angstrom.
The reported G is 1.01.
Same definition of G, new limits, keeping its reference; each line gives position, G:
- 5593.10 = 0.98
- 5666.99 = 1.01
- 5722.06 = 1.01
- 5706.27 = 0.99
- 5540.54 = 1.00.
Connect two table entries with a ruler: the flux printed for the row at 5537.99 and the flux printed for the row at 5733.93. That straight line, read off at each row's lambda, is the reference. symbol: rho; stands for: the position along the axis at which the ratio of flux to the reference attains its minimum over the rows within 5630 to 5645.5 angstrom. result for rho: 5644.85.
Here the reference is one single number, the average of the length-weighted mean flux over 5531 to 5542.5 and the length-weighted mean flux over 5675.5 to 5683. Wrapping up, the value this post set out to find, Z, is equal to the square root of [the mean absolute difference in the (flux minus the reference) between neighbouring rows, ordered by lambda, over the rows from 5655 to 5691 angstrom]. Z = 0.37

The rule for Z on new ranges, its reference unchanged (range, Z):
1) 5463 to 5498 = 0.35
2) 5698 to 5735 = 0.49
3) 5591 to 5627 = 0.41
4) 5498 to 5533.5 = 0.39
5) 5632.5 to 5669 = 0.33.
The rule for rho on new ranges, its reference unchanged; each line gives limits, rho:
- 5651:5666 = 5659.17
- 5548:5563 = 5554.60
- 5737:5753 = 5748.47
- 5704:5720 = 5711.53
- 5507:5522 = 5512.55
